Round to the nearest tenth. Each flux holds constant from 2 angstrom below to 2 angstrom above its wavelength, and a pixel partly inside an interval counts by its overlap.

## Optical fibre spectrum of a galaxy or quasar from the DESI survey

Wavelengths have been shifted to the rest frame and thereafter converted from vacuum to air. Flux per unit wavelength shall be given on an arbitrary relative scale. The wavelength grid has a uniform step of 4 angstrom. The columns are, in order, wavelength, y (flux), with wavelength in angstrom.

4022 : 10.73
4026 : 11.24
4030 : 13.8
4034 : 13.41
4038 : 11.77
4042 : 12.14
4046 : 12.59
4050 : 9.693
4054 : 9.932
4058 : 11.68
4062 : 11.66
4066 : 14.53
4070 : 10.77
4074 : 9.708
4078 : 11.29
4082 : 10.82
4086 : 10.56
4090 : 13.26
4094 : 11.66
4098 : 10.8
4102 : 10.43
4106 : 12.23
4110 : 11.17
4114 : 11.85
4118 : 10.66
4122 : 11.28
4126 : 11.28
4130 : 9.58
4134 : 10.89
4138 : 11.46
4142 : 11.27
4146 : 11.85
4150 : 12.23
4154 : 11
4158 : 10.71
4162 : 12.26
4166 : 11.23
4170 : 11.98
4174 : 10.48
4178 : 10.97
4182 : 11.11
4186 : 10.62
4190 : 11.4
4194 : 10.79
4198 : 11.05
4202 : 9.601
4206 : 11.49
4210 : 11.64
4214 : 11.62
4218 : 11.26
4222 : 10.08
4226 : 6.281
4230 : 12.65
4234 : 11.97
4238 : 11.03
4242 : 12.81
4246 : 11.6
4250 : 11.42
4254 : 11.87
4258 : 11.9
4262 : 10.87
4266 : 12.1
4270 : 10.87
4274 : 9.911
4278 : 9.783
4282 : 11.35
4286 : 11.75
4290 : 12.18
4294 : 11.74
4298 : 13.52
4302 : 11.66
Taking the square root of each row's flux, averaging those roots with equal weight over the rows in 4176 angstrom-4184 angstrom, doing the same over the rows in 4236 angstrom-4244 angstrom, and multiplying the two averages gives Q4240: 11.5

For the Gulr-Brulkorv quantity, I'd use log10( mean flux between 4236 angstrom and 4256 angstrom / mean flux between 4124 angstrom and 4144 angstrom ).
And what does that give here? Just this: 0.033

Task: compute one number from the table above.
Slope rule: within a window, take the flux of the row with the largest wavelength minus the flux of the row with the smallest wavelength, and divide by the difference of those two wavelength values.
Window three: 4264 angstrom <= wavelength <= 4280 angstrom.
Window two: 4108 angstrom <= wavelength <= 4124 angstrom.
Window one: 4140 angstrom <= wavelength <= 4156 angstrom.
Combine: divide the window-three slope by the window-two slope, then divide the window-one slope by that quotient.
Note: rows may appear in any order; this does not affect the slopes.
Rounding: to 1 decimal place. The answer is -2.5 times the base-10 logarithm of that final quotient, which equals 7.4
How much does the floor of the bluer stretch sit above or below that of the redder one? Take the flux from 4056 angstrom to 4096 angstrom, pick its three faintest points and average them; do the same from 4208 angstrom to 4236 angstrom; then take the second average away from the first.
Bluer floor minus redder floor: 1.1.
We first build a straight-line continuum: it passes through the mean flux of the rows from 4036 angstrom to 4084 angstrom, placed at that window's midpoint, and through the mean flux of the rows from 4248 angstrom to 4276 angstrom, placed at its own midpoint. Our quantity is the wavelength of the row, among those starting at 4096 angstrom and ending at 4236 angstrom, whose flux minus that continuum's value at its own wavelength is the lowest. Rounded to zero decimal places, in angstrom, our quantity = 4226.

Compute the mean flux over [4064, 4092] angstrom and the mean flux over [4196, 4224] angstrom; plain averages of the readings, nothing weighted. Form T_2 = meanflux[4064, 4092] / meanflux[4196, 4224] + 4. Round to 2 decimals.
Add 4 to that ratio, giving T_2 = 5.05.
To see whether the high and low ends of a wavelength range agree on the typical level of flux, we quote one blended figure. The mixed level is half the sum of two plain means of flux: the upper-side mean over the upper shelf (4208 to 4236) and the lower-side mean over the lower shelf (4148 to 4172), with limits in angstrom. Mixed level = 11.18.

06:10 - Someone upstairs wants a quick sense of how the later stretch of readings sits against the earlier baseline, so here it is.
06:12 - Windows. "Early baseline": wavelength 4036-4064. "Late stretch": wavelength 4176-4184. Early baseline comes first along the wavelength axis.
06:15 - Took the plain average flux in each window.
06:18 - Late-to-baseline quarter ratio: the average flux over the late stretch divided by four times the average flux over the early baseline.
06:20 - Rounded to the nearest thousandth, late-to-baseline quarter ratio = 0.243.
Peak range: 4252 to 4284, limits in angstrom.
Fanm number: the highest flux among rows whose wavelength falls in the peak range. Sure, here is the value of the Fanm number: 12.1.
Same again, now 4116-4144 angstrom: 11.46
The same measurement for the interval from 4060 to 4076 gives 14.53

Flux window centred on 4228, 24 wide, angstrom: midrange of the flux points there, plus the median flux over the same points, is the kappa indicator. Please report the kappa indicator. 20.6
